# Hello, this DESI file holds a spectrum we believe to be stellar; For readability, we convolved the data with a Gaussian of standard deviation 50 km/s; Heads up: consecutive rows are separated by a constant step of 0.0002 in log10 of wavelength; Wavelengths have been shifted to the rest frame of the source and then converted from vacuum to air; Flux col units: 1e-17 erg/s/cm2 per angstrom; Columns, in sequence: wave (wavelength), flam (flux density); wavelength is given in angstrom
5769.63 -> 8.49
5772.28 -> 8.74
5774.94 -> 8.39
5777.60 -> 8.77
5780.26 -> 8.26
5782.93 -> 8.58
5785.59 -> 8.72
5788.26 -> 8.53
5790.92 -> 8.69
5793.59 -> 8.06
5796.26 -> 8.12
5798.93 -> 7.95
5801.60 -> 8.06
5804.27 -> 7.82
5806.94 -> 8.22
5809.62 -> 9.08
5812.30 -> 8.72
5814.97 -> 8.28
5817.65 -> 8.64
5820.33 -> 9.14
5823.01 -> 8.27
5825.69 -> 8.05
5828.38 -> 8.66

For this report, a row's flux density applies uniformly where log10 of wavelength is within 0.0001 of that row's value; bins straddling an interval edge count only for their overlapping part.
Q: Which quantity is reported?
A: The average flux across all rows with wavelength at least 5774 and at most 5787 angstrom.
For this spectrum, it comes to 8.54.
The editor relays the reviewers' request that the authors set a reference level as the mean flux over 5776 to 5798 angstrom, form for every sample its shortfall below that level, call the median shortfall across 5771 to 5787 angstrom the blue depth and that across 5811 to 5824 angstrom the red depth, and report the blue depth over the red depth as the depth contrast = 1.1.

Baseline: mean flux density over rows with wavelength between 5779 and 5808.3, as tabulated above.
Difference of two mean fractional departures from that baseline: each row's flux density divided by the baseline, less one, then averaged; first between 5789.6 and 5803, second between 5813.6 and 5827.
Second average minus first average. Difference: 0.04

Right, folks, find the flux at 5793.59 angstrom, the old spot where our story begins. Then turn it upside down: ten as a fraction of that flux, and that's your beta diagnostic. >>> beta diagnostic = 1.24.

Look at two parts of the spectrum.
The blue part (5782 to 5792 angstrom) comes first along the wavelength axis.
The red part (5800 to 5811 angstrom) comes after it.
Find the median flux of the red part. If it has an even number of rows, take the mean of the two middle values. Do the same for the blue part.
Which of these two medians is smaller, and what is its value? 8.14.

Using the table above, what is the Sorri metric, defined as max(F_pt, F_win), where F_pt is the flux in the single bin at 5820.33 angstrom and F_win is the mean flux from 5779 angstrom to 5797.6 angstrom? 9.14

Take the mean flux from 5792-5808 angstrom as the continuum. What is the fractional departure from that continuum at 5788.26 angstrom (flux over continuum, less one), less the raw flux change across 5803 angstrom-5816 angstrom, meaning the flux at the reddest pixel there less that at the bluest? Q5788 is -0.4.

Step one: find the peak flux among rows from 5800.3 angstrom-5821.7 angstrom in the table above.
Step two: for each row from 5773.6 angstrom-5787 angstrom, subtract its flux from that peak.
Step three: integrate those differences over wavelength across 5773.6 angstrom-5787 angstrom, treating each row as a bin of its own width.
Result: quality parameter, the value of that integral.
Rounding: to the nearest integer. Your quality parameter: 8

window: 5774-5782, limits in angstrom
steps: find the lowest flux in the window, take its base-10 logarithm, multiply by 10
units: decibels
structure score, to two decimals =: 9.17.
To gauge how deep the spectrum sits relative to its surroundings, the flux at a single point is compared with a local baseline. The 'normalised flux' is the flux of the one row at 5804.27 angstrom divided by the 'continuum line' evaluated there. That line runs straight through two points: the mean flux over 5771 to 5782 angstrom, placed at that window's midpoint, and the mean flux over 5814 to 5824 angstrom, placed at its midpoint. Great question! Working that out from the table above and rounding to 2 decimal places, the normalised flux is 0.91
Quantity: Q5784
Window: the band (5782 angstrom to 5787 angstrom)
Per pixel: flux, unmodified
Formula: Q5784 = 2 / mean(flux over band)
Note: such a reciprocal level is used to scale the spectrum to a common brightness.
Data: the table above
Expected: 0.231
